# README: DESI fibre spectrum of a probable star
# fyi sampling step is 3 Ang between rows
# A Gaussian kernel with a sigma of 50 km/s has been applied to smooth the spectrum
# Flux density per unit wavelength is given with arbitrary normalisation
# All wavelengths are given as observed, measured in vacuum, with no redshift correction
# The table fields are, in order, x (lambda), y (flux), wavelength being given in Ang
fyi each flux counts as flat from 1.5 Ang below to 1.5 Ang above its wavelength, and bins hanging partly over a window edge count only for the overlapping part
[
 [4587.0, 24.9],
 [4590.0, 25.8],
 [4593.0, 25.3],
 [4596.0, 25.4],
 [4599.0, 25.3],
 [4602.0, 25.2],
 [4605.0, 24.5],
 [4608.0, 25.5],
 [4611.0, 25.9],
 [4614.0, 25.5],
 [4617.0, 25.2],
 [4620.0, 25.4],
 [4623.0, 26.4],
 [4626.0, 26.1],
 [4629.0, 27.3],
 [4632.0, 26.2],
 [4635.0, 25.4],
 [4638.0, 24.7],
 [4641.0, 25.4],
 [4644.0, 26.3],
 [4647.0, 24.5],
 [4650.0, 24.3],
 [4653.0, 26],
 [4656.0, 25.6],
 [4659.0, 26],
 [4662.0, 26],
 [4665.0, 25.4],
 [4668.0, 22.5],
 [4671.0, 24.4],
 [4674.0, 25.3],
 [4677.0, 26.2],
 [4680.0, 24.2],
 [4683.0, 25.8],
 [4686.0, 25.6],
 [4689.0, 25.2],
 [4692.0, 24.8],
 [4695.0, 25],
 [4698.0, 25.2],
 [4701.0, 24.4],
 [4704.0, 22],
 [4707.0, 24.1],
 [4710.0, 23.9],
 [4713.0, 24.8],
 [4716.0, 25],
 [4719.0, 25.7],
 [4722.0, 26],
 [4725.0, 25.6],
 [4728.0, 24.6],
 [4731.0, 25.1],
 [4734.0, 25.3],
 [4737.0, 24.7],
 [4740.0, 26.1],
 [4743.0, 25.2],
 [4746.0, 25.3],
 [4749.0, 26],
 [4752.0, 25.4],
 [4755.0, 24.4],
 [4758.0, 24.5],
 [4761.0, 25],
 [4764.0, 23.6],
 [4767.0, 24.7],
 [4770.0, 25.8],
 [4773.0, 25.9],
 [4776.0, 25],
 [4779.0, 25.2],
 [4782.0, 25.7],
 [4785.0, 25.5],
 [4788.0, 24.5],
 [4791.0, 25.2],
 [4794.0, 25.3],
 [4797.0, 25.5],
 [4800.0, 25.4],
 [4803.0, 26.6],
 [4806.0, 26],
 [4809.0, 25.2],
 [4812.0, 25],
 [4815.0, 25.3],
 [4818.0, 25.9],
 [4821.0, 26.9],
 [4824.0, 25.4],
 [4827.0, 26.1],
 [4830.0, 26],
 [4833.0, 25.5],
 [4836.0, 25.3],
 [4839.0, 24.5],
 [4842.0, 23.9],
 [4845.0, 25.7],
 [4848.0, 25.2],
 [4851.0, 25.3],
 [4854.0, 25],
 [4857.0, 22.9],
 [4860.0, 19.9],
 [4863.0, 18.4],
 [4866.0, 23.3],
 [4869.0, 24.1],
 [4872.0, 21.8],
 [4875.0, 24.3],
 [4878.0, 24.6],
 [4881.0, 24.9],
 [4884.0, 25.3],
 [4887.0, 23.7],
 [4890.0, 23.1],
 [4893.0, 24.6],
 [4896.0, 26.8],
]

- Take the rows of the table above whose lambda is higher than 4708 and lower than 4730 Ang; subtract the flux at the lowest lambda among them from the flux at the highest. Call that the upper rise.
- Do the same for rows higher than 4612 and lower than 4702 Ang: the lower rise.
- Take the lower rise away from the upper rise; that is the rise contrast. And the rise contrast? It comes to 1.8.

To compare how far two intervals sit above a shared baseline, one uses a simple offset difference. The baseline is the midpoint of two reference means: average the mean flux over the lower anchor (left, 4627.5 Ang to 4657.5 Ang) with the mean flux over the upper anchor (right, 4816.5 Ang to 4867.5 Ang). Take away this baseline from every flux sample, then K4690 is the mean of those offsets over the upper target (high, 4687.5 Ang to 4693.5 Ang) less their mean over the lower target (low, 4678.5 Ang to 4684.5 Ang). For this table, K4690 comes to 0.0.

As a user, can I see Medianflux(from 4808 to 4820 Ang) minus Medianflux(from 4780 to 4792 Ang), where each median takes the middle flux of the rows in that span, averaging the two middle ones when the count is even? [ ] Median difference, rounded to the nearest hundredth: -0.10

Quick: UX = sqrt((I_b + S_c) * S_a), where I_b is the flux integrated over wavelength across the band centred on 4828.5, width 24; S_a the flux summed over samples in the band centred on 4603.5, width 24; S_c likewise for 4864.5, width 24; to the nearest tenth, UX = 401.7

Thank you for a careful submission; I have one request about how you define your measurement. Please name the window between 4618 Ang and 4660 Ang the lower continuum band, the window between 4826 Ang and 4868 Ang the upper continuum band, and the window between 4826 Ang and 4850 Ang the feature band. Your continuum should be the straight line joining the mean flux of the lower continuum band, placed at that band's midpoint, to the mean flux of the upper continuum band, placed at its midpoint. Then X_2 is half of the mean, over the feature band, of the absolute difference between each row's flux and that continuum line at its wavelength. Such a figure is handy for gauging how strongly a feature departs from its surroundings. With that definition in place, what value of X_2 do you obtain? 0.59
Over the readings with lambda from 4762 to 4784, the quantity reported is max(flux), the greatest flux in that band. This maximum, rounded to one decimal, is 25.9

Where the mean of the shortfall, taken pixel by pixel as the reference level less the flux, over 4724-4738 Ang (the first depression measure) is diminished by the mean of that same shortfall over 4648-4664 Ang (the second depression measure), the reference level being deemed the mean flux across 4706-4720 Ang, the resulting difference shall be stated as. 0.5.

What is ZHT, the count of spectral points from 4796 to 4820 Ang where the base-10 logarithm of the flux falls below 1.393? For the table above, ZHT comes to 0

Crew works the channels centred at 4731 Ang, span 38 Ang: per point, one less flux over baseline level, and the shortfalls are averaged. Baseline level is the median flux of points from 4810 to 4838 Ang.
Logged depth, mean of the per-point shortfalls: 0.006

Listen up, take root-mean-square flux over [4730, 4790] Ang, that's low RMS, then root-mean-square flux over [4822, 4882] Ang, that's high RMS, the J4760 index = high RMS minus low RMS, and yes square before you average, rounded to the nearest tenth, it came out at -1.0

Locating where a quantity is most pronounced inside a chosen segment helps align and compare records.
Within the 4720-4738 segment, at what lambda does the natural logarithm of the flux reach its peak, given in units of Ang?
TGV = 4722.0 Ang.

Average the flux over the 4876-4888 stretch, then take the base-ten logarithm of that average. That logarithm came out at 1.39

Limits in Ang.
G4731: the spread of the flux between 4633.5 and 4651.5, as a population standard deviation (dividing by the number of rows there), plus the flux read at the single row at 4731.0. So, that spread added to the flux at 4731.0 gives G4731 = 25.8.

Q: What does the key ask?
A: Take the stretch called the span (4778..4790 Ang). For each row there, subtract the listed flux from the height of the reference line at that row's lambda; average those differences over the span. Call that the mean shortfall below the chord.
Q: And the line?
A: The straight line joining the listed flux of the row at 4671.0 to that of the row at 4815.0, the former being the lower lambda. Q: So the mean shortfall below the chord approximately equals -0.12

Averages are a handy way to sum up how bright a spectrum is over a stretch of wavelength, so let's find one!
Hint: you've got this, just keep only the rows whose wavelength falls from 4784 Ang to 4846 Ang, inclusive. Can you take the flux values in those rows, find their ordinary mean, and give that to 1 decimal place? 25.5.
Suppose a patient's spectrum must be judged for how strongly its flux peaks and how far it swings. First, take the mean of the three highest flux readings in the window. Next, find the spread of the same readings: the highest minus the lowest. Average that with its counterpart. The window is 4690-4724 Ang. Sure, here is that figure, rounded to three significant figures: 14.8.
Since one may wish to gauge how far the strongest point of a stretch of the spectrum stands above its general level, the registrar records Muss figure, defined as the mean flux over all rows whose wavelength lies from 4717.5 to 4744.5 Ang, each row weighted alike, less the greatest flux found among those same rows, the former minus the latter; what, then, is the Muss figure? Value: -0.73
